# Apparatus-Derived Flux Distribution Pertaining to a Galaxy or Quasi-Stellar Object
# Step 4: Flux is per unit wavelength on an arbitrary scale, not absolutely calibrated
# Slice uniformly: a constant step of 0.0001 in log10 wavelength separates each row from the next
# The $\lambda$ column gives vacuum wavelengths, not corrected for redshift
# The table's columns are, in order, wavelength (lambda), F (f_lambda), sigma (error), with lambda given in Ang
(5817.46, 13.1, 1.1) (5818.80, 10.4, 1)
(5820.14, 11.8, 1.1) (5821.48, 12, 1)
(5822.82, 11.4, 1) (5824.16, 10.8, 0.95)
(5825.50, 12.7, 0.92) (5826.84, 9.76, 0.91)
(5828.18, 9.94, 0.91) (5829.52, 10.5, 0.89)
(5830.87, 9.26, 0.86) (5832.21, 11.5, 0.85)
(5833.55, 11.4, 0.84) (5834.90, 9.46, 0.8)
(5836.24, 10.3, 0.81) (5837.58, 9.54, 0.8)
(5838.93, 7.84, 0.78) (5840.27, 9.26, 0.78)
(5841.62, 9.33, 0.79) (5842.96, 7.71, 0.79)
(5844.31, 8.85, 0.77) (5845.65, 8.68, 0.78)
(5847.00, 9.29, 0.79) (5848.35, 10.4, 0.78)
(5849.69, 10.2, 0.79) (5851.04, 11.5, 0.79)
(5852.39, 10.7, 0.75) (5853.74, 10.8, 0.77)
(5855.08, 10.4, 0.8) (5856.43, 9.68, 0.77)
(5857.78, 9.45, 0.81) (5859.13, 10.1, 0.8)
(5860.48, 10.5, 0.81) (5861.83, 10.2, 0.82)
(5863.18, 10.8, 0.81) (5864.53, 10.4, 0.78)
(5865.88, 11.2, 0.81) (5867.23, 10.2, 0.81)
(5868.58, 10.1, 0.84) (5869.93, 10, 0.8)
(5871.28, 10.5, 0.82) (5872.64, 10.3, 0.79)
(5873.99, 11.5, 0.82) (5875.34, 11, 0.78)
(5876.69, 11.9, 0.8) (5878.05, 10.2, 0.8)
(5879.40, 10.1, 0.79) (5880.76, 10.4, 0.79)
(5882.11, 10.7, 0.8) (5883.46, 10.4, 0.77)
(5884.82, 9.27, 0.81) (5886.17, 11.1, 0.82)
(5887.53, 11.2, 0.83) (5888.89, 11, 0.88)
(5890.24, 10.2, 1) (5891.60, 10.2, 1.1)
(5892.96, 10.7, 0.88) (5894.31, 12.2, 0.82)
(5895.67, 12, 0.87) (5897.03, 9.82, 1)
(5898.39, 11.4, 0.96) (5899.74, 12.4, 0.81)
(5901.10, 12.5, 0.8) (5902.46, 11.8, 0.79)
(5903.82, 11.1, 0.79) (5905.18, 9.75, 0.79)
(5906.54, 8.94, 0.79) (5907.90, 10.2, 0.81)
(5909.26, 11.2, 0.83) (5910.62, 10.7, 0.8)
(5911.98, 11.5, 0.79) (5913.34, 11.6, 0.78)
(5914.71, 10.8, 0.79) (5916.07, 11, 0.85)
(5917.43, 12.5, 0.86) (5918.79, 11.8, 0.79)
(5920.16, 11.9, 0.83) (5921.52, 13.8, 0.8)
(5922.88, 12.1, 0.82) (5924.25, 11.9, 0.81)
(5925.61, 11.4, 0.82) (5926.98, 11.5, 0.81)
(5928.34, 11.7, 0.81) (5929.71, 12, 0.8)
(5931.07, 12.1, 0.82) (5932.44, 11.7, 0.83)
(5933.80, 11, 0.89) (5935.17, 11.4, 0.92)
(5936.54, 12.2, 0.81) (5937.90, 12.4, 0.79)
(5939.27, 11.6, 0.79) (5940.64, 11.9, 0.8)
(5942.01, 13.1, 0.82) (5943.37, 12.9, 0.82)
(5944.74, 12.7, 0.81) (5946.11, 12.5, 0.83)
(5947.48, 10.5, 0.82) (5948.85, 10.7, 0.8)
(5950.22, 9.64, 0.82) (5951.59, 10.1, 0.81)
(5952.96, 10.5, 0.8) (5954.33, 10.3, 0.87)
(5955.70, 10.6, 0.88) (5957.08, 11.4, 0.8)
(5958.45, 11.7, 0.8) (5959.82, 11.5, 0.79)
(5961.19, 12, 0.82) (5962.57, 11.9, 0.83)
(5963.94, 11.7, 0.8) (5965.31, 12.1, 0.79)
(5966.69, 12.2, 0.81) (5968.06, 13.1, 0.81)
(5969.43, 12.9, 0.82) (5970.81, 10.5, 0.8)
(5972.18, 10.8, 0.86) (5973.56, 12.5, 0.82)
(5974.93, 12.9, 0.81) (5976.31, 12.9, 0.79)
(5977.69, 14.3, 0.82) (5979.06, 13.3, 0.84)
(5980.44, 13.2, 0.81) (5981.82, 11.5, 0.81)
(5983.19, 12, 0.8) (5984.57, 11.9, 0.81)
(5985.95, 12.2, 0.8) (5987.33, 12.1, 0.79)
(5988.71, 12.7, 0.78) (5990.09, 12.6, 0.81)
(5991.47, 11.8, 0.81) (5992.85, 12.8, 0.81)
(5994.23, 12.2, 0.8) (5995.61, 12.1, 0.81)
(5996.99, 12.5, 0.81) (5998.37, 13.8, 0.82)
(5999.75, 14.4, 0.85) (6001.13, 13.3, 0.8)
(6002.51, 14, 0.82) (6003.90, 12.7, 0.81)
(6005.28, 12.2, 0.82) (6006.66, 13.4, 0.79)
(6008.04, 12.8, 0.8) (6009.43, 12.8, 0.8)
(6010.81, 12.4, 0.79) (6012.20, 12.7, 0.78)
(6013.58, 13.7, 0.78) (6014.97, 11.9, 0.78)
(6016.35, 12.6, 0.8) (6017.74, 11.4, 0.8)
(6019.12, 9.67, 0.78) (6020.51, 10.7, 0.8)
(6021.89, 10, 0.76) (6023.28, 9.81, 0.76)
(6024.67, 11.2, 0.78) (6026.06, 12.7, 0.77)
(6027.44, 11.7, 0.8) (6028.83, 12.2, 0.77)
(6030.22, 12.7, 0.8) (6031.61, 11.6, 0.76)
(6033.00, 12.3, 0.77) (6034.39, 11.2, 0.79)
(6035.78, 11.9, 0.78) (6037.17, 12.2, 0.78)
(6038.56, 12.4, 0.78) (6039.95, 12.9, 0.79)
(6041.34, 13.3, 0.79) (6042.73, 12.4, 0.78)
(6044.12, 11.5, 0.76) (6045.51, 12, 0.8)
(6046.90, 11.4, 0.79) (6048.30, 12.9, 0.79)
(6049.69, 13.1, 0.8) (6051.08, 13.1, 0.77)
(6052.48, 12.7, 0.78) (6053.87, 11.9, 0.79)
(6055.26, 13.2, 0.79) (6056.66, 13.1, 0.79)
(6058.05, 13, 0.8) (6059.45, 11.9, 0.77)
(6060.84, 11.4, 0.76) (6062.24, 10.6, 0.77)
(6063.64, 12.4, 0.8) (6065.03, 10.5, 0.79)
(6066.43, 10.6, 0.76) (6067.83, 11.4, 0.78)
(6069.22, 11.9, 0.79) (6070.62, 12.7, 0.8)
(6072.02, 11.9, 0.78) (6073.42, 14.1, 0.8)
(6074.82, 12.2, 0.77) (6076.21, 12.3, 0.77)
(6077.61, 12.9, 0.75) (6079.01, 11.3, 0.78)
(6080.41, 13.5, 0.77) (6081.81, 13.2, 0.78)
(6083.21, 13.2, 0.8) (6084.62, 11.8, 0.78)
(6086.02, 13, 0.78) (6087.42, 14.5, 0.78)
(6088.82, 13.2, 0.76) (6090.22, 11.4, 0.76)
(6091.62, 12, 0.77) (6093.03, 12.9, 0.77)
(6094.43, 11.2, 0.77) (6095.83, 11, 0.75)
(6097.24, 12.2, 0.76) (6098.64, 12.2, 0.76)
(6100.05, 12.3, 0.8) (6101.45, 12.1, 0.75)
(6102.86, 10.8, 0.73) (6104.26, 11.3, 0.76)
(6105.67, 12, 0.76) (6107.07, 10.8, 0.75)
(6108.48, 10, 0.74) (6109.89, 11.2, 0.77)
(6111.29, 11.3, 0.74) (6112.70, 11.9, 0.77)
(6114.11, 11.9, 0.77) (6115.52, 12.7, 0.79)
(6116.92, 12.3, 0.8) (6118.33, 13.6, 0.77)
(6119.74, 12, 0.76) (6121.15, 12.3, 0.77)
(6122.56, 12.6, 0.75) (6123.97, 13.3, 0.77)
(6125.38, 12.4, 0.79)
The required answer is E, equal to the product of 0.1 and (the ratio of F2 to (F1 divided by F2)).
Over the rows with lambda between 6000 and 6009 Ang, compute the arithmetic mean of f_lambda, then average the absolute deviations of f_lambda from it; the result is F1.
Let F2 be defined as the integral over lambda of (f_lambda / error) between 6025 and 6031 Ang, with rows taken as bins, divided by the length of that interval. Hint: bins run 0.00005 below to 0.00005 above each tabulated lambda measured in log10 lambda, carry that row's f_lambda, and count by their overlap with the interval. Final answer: 49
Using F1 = 0.50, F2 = 15.6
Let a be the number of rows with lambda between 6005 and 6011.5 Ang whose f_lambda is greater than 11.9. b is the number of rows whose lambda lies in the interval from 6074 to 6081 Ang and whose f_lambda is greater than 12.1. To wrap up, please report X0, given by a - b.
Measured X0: 1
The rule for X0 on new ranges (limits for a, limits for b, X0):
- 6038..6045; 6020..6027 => 3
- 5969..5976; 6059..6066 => 2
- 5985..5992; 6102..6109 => 4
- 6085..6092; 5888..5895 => 3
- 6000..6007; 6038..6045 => 1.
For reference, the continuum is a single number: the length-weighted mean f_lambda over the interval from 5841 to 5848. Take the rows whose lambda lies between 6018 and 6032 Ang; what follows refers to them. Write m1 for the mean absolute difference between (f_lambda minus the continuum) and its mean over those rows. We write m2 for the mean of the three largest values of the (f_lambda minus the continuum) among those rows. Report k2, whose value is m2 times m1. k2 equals 3.5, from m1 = 0.95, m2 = 3.7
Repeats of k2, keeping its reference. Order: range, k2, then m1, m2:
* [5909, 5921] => 1.5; 0.46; 3.2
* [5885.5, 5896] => 1.6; 0.55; 3.0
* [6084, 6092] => 4.3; 0.92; 4.7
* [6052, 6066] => 3.4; 0.81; 4.3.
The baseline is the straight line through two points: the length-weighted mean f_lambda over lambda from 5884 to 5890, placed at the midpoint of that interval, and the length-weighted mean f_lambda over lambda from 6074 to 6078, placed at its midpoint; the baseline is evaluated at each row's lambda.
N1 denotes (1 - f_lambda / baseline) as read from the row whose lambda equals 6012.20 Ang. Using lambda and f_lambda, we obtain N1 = -0.07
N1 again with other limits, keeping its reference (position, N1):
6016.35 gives -0.06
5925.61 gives -0.04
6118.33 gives -0.05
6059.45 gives 0.04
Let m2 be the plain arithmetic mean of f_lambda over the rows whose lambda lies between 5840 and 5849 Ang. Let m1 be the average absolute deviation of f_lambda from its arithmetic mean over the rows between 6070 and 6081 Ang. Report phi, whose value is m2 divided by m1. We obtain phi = 13.2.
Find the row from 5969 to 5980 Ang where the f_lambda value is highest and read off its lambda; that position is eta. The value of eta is 5977.69 Ang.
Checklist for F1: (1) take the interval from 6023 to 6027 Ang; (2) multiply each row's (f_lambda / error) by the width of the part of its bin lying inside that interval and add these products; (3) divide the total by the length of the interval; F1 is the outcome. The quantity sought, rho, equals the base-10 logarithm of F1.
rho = 1.17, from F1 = 14.8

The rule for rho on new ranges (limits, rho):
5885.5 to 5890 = 1.11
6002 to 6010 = 1.21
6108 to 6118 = 1.18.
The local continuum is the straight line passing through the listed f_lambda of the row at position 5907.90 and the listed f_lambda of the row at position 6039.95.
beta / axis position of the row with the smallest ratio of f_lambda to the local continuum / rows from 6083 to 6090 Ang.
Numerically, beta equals 6084.62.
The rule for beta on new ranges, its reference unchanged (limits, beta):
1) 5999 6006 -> 6005.28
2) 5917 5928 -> 5925.61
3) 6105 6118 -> 6108.48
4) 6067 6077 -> 6067.83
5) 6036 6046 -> 6044.12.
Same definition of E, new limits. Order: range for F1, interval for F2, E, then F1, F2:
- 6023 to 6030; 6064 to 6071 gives 26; 0.81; 14.6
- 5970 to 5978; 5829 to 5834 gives 14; 1.11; 12.4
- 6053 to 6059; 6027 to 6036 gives 52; 0.45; 15.3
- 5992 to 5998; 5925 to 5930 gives 82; 0.25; 14.3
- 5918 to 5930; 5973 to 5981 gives 63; 0.42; 16.2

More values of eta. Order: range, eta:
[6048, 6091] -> 6087.42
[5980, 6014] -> 5999.75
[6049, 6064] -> 6055.26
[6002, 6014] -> 6002.51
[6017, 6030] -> 6026.06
